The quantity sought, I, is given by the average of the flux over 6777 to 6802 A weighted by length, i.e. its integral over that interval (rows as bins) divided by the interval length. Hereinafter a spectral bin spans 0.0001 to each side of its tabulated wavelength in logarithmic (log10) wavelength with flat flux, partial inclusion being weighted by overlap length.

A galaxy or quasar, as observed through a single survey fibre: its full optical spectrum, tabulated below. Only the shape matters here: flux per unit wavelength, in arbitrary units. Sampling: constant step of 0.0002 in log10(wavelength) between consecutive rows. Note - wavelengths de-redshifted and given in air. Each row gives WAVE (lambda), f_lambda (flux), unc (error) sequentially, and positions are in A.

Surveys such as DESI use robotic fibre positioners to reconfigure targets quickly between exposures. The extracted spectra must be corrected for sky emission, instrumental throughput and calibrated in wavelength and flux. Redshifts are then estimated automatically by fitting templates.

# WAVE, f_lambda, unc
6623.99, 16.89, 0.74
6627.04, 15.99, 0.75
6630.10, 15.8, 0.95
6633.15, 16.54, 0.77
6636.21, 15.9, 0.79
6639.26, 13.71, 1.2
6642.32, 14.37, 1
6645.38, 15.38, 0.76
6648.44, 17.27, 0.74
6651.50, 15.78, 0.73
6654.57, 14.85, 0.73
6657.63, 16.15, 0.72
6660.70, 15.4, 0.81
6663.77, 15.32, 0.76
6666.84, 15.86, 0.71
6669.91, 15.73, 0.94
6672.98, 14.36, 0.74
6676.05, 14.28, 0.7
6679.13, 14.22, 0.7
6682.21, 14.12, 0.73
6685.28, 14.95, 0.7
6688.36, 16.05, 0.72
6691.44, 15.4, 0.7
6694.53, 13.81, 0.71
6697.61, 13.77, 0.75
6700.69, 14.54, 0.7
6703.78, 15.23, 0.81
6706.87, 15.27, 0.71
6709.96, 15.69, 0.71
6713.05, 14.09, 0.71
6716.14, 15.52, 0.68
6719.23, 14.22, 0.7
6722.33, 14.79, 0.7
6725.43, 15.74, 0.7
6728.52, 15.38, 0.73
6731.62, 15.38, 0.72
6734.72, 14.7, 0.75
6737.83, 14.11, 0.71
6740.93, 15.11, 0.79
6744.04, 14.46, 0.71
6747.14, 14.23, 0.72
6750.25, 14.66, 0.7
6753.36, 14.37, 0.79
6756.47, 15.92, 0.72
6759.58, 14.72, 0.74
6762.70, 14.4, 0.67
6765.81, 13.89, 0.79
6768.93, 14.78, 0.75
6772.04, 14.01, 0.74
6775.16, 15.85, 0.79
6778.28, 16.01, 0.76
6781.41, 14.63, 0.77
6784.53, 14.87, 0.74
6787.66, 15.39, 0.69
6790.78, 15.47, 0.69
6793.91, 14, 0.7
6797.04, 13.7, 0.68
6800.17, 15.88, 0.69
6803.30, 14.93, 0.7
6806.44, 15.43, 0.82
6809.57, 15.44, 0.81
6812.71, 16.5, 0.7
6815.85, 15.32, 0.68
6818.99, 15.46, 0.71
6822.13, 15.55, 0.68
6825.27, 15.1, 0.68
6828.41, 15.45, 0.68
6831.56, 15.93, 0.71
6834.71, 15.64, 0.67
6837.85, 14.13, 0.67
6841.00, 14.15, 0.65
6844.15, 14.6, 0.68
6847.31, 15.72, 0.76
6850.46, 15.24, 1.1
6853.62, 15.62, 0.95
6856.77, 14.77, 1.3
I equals 15.0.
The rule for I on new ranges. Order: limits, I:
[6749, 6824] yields 15.1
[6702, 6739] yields 15.0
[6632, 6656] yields 15.5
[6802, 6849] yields 15.3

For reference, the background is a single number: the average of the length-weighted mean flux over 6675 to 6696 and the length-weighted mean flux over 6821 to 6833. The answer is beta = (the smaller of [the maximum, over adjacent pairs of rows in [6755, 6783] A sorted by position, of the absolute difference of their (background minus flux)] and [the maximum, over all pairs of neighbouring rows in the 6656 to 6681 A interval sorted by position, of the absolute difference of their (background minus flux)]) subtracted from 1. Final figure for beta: -0.4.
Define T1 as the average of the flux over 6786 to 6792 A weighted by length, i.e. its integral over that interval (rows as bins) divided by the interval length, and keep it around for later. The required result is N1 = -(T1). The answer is -15.4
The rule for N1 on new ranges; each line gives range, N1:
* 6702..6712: -15.3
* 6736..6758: -14.7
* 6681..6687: -14.6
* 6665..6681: -14.9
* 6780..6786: -14.8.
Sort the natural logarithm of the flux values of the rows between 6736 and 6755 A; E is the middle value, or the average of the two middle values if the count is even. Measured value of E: 2.67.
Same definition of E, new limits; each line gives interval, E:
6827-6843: 2.74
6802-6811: 2.74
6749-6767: 2.68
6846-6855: 2.75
